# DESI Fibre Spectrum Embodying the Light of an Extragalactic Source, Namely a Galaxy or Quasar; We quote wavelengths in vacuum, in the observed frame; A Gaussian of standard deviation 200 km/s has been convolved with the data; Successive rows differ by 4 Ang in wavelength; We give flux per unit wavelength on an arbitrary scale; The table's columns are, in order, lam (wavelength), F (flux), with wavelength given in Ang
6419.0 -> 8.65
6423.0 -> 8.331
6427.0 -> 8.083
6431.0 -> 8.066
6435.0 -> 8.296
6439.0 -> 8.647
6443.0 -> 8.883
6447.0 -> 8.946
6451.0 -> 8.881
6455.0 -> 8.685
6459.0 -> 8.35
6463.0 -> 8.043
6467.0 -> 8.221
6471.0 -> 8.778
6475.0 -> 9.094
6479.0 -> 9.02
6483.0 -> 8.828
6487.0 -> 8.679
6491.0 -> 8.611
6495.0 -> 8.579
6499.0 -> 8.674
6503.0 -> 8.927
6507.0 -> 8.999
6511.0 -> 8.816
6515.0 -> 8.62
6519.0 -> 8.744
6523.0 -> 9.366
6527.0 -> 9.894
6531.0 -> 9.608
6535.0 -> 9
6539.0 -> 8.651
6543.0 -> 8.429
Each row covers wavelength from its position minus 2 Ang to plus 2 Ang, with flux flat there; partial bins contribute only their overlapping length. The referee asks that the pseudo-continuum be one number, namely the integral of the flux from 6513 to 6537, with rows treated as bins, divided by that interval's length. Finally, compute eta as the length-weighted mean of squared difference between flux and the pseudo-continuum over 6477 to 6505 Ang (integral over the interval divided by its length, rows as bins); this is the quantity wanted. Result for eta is 0.22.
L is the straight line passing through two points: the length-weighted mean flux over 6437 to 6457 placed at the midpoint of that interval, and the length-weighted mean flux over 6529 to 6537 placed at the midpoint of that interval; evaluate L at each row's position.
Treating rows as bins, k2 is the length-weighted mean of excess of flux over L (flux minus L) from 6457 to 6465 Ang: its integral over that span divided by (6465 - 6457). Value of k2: -0.7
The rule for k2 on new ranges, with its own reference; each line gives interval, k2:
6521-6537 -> 0.2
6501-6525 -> -0.3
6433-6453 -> -0.1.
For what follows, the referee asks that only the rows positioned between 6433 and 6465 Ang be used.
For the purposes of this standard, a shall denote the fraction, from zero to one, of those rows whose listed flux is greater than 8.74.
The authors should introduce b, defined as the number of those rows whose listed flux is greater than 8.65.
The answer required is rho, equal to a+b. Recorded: 4.4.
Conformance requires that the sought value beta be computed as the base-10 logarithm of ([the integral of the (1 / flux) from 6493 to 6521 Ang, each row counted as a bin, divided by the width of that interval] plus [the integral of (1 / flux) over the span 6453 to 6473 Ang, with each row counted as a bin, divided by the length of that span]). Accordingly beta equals -0.633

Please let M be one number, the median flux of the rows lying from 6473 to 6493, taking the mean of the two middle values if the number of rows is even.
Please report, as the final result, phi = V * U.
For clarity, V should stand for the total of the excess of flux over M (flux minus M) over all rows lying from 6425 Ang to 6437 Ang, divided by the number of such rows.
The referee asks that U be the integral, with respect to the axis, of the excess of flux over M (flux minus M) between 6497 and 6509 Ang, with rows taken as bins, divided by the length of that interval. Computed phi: -0.026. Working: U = 0.04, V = -0.68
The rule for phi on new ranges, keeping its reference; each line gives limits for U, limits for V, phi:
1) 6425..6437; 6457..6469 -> 0.424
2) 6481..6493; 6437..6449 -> 0.000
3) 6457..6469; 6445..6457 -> -0.006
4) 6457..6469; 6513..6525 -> -0.051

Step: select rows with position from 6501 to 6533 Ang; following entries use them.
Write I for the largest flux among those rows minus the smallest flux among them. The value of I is 1.27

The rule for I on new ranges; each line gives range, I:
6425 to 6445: 0.82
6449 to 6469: 0.84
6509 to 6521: 0.20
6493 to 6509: 0.42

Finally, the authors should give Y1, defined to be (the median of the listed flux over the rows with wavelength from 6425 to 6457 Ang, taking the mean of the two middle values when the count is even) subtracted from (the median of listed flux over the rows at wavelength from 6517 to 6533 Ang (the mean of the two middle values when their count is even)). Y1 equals 0.8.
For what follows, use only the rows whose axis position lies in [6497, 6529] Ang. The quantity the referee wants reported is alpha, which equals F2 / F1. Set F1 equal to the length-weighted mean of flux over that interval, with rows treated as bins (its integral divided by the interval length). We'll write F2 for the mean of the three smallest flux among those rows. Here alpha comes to 0.964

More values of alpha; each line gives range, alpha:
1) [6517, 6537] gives 0.969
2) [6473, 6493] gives 0.984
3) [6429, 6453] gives 0.967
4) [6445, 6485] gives 0.945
